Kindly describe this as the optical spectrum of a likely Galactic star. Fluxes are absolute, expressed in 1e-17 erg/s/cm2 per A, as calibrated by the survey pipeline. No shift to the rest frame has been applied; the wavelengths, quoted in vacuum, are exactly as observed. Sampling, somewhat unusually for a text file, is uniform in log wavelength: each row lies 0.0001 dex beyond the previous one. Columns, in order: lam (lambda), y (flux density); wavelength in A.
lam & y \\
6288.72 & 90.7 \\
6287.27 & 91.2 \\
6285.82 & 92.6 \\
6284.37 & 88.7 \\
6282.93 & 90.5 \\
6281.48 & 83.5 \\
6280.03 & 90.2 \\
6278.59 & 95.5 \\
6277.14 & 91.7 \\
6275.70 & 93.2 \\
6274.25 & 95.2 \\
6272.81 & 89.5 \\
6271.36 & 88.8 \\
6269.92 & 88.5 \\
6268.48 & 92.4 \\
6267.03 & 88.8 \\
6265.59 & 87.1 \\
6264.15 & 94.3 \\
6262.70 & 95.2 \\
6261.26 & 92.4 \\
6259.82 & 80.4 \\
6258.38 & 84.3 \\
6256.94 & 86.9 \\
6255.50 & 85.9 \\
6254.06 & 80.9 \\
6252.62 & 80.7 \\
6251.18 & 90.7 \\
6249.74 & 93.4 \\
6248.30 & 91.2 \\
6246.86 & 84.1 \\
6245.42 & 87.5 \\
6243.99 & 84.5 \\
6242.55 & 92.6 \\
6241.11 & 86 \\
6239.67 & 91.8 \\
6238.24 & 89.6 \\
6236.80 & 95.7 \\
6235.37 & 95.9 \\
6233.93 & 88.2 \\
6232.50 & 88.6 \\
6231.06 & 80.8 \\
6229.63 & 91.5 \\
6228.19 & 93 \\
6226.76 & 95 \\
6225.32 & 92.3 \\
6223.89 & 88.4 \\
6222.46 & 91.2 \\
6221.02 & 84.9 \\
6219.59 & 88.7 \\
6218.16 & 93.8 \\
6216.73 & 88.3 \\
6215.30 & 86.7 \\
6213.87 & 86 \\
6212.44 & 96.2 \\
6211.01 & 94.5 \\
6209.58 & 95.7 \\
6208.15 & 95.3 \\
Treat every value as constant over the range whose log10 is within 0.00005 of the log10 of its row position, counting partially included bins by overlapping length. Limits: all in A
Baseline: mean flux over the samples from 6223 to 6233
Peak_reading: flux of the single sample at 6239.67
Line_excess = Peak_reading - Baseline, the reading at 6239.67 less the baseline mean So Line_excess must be 2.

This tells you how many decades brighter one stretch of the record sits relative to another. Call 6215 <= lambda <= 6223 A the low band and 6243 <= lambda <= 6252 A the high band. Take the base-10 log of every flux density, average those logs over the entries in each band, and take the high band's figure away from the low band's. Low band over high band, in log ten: 0.002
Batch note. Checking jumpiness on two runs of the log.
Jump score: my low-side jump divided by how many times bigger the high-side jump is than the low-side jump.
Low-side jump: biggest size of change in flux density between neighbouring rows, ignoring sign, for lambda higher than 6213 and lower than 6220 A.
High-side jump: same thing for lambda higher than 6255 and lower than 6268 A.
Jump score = 2.5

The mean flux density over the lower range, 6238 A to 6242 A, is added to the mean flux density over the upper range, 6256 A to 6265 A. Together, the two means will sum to 178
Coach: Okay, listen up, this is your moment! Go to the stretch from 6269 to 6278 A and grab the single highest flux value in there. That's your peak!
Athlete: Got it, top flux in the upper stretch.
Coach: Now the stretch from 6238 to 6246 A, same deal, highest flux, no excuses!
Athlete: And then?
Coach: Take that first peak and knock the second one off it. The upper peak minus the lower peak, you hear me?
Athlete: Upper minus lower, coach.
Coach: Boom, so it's 2.6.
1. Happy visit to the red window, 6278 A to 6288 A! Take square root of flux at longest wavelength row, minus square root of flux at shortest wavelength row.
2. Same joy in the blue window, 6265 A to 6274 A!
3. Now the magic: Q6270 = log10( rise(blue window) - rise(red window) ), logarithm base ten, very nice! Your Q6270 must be -0.46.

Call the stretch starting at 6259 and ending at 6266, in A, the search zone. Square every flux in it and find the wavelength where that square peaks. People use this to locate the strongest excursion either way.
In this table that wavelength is 6262.70 A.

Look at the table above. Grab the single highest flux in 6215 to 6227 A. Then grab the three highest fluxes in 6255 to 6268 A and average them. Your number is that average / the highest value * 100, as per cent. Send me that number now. 99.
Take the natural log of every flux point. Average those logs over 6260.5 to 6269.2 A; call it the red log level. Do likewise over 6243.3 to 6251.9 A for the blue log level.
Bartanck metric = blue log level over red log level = 0.99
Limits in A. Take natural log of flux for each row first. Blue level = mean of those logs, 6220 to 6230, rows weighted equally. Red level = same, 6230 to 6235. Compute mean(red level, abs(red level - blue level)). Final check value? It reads 2.25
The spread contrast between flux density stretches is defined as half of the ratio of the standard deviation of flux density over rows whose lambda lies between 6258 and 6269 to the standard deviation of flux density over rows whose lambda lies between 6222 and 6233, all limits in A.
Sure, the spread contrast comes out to 0.60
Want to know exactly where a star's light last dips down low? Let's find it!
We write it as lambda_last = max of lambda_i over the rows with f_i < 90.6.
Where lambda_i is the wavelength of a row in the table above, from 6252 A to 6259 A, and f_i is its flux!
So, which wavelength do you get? 6258.38 A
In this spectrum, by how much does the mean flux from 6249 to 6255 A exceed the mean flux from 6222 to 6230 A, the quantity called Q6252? -5.5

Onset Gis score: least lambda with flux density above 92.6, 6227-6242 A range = 6228.19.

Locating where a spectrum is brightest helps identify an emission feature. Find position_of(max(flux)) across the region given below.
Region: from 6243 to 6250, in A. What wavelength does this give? 6249.74 A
